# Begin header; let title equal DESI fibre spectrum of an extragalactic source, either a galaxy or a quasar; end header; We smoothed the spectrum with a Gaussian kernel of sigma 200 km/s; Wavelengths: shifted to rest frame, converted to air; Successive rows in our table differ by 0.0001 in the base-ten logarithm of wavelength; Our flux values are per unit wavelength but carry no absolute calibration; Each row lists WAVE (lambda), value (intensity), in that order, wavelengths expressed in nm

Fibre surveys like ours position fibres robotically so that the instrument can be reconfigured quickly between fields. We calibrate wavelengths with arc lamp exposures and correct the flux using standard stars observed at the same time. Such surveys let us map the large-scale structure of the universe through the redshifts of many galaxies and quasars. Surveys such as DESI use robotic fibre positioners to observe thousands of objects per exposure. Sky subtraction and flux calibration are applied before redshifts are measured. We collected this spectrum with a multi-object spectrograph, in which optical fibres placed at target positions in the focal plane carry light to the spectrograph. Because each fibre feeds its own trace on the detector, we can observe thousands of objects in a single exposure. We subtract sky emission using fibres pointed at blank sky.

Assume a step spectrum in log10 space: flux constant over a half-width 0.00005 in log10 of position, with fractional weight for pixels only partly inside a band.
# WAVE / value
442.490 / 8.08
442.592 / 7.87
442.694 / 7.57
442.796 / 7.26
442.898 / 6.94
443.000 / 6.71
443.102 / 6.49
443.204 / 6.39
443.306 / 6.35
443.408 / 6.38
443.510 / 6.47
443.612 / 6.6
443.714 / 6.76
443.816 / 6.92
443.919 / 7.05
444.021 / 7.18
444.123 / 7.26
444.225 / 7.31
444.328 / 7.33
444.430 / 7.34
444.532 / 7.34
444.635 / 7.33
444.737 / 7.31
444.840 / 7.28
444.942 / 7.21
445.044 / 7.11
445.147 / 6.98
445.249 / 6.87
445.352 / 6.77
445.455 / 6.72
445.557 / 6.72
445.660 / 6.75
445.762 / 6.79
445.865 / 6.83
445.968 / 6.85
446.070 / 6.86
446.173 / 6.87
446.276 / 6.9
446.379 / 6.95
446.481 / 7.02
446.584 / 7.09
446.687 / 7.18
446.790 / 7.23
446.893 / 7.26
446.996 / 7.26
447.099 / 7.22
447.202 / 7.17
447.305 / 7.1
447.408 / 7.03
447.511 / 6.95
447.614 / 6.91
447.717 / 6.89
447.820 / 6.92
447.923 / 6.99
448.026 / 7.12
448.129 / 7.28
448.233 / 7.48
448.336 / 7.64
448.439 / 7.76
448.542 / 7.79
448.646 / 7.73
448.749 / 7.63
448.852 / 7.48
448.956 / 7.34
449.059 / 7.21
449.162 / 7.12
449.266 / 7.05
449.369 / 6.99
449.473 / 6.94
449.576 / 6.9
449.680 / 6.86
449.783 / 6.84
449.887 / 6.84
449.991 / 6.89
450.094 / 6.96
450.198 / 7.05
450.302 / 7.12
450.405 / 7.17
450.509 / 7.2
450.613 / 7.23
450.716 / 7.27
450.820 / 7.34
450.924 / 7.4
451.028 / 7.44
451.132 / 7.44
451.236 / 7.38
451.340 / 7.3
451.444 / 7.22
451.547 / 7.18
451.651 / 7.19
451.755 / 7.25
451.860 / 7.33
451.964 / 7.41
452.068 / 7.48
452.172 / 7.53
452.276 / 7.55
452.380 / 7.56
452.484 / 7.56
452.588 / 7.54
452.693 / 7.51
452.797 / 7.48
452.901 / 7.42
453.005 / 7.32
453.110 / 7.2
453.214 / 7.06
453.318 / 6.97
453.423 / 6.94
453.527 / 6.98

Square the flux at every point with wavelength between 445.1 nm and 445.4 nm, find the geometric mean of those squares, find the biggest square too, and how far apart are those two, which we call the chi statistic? 1.5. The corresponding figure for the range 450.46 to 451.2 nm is 1.6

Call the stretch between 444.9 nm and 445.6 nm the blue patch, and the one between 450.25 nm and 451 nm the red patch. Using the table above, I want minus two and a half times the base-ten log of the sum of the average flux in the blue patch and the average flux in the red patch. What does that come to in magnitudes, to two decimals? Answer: -2.88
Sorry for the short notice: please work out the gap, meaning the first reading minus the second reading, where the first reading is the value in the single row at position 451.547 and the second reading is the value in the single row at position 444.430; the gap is -0.2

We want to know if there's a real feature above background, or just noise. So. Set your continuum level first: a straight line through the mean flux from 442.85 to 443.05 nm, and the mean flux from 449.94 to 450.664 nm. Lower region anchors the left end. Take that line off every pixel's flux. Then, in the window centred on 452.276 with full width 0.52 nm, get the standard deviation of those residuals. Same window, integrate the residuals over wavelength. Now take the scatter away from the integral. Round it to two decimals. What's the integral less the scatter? 0.17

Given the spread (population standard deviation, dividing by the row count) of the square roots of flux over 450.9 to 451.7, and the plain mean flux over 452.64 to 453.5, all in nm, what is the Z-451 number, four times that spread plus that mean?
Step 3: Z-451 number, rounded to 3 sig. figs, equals 7.31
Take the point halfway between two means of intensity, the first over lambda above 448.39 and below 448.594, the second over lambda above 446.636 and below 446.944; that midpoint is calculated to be 7.5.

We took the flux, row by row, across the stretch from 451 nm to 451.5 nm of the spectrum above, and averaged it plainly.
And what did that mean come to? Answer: 7.36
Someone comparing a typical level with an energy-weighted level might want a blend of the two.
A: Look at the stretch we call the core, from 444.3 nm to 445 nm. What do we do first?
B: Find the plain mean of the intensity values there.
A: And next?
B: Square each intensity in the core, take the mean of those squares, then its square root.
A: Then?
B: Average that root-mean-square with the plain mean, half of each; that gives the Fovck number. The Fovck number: 7.3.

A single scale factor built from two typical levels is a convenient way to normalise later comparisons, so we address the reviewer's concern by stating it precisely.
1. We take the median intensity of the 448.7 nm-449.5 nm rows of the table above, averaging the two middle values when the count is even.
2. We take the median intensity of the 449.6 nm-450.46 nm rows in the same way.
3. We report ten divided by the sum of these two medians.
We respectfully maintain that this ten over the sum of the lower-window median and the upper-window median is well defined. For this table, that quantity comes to 0.710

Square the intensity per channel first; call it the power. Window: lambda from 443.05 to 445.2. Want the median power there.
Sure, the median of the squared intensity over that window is 50.6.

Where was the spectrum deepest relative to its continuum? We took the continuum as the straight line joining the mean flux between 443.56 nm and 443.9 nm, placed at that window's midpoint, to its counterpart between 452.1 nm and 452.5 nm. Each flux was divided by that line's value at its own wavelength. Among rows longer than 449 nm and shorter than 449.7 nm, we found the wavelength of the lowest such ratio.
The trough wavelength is 449.680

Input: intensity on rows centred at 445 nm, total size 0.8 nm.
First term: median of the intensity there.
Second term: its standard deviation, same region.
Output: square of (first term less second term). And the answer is 48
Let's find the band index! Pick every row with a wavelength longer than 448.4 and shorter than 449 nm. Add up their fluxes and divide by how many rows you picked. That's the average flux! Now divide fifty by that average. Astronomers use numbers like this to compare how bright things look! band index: 6.56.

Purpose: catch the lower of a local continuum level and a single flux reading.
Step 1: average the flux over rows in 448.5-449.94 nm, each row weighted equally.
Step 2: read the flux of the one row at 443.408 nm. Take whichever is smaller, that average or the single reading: 6.38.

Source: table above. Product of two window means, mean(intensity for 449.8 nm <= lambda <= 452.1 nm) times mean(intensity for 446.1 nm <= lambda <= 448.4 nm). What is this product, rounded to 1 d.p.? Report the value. 51.4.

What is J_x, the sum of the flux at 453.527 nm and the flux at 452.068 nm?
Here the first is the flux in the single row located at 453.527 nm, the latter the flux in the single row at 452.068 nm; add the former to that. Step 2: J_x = 14.5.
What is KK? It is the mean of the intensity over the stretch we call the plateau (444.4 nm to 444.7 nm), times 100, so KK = 734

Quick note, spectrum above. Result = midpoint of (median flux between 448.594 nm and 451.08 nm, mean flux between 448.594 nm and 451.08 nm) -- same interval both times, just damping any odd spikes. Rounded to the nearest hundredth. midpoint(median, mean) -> 7.16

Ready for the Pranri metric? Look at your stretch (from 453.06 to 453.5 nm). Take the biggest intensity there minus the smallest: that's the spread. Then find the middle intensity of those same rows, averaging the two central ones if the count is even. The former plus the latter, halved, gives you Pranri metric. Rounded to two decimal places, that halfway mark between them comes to 3.64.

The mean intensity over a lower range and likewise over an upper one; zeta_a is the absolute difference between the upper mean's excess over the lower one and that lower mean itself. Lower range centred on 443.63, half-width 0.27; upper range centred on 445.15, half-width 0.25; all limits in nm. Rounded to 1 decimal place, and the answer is 6.3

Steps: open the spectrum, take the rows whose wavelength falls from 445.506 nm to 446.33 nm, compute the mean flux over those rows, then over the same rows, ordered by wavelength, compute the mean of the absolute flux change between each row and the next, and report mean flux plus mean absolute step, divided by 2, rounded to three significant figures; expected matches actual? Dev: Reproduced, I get 3.42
